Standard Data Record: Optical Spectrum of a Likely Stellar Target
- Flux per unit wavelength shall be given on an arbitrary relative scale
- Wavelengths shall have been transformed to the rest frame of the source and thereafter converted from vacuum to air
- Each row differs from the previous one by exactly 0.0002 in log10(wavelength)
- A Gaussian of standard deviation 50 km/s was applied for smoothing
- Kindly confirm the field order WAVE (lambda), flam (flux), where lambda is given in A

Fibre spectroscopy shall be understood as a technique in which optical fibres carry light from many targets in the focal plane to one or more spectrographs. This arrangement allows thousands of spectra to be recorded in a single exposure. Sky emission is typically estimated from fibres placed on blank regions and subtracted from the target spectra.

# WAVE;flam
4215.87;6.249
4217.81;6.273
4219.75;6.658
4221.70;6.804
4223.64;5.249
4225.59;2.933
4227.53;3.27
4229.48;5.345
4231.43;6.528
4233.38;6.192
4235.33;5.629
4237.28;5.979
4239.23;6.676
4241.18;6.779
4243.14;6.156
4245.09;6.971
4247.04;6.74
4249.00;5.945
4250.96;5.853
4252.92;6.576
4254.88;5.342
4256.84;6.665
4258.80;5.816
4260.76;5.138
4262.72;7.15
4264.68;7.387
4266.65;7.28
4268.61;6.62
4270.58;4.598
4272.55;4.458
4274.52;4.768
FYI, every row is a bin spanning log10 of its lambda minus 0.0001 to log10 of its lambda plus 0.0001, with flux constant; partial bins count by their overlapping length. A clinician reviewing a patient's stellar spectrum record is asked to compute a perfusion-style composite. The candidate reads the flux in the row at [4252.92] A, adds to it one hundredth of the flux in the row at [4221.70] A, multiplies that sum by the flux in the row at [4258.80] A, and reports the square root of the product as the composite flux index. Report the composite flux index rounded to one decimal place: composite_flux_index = 6.2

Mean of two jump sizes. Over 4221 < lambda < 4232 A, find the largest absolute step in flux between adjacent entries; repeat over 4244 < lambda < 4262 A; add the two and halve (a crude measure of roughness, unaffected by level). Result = 1.8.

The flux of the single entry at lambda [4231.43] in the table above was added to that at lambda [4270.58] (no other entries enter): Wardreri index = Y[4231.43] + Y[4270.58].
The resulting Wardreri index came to 11.1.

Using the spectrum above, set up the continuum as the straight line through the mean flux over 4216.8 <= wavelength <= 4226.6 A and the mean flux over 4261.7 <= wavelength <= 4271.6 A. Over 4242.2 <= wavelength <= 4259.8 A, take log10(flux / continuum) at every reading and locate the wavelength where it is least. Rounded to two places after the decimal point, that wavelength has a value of 4254.88 A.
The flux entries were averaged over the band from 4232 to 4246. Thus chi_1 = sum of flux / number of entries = 6.3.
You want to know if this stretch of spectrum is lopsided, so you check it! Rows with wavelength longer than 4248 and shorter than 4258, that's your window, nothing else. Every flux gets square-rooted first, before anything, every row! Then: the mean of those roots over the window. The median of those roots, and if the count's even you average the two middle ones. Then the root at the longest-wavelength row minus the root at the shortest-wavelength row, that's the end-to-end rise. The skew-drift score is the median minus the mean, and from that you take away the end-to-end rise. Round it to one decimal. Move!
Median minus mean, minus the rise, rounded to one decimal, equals -0.2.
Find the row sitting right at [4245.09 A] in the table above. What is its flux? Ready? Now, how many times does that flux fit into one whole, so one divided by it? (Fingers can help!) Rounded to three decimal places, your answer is 0.143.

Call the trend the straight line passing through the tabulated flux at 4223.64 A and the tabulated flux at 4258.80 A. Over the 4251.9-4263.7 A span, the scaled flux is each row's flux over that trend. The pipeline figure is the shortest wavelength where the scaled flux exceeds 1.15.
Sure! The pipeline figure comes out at 4256.84 A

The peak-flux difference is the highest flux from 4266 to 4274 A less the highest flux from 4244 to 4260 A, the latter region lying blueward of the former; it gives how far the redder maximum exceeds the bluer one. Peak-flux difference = 0.31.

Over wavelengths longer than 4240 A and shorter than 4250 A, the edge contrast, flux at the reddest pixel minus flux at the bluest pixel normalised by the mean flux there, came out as -0.13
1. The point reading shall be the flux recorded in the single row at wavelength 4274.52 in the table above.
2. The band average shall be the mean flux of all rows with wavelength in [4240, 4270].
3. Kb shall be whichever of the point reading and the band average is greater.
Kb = 6.4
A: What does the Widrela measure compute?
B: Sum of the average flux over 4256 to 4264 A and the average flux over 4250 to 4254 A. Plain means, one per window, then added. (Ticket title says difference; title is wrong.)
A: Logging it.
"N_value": 12.4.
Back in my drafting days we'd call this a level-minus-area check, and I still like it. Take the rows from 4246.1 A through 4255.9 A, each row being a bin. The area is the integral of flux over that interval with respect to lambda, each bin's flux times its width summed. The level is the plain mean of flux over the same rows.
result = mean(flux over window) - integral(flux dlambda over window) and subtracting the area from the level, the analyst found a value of -53.5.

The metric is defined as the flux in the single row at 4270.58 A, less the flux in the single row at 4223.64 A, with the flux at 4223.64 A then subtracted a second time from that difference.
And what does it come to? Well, -5.9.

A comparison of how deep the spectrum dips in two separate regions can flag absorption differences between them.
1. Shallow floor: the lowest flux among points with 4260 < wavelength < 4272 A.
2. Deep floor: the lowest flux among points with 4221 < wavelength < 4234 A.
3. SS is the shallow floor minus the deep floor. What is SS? 1.7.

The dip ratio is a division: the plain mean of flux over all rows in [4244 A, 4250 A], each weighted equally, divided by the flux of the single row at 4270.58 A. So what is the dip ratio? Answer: 1.42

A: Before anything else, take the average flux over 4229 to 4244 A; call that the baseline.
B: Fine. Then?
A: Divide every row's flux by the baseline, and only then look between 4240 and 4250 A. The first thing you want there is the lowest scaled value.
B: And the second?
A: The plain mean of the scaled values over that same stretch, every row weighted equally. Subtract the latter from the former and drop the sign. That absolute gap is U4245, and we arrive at 0.09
